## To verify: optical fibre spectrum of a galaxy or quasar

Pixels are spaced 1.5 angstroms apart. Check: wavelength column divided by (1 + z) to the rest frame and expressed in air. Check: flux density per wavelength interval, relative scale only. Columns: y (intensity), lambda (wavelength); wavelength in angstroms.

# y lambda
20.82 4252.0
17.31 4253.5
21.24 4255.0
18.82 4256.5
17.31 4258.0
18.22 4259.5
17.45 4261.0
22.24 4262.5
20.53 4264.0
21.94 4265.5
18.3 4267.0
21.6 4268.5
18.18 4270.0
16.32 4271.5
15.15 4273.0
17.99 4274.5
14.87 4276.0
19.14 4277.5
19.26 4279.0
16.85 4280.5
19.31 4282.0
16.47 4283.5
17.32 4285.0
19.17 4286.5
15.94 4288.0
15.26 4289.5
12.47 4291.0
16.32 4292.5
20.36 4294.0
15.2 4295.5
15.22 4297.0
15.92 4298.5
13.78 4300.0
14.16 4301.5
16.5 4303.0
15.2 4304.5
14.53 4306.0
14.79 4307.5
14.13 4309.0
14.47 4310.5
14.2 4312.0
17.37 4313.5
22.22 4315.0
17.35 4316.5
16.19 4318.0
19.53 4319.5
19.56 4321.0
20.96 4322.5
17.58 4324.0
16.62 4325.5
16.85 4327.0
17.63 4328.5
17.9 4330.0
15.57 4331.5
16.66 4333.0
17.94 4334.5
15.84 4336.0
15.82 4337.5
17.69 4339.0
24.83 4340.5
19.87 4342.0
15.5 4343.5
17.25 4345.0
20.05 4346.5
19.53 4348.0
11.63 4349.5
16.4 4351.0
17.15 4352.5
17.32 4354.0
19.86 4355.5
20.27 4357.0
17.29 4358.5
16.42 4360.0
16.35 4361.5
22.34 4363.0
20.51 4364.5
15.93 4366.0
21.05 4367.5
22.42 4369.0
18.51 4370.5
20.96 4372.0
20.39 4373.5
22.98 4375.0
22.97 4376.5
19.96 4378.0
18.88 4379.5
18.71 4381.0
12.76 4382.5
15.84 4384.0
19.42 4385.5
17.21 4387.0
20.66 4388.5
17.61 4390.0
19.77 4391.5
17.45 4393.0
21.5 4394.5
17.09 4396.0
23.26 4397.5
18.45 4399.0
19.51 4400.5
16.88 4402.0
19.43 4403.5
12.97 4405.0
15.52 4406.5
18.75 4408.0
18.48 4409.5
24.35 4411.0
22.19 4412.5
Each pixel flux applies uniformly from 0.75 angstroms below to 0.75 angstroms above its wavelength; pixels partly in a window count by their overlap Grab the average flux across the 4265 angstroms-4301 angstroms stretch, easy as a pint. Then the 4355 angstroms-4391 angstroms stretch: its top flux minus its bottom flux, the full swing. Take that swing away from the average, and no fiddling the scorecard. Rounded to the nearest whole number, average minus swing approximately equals 7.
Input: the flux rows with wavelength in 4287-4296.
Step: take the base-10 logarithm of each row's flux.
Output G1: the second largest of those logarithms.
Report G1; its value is 1.21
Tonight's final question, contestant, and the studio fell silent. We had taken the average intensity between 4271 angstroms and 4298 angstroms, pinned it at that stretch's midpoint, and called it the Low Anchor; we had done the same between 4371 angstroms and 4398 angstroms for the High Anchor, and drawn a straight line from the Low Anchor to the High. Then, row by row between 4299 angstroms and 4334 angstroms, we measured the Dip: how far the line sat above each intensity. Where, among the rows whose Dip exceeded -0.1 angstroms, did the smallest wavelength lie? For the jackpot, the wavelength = 4300.0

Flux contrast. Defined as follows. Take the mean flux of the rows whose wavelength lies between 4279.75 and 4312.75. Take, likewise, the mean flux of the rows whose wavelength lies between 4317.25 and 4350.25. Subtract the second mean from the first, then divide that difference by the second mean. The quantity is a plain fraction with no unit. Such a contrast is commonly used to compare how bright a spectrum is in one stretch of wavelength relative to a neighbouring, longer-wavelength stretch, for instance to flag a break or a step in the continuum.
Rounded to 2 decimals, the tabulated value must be -0.11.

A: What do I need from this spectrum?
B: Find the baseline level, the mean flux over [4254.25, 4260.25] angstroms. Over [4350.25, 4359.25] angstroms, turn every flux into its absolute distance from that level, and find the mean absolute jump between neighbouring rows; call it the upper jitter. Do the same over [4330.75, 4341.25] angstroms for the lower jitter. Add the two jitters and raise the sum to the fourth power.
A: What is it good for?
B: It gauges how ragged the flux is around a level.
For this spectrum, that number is 27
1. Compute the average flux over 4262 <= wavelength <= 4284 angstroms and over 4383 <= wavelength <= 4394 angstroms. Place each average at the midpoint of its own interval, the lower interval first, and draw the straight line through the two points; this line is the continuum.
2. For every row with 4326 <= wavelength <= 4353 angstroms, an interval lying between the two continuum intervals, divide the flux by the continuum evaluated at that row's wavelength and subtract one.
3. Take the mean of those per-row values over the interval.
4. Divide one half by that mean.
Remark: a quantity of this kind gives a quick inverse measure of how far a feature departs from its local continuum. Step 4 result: -10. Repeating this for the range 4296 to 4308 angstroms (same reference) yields -3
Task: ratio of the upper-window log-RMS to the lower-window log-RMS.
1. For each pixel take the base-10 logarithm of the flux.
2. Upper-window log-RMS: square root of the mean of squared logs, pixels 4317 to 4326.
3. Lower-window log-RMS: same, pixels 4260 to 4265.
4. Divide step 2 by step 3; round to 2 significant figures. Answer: 0.97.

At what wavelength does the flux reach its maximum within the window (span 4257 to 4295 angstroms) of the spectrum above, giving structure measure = 4262.5 angstroms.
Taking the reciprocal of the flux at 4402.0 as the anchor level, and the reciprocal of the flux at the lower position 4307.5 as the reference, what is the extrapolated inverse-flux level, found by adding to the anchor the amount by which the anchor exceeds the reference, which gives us 0.05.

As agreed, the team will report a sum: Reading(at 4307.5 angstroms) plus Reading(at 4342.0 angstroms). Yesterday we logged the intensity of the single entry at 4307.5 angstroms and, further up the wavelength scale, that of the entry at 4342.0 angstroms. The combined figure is 35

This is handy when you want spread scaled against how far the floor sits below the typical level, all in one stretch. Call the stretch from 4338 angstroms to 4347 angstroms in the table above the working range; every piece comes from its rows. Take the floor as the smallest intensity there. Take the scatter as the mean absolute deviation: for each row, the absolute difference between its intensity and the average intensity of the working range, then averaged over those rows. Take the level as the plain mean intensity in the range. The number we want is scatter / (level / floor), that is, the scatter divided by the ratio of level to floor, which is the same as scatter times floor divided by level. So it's 1.9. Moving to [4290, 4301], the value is 1.3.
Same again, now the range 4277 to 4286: 1.1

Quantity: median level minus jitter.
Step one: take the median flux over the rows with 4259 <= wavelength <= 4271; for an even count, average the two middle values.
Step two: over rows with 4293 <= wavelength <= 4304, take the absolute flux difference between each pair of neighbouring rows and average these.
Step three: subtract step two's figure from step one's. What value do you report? 17.6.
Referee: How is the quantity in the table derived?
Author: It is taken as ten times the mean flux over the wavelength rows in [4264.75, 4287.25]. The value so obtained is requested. 181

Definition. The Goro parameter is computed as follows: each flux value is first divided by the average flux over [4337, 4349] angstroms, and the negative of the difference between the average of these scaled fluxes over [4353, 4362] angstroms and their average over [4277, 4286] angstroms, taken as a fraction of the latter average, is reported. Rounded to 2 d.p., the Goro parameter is 0.01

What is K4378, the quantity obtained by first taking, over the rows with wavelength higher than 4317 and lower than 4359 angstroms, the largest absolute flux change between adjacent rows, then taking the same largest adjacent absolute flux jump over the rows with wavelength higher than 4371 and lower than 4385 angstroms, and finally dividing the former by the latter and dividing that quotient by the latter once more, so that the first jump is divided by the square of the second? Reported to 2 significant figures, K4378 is 0.22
